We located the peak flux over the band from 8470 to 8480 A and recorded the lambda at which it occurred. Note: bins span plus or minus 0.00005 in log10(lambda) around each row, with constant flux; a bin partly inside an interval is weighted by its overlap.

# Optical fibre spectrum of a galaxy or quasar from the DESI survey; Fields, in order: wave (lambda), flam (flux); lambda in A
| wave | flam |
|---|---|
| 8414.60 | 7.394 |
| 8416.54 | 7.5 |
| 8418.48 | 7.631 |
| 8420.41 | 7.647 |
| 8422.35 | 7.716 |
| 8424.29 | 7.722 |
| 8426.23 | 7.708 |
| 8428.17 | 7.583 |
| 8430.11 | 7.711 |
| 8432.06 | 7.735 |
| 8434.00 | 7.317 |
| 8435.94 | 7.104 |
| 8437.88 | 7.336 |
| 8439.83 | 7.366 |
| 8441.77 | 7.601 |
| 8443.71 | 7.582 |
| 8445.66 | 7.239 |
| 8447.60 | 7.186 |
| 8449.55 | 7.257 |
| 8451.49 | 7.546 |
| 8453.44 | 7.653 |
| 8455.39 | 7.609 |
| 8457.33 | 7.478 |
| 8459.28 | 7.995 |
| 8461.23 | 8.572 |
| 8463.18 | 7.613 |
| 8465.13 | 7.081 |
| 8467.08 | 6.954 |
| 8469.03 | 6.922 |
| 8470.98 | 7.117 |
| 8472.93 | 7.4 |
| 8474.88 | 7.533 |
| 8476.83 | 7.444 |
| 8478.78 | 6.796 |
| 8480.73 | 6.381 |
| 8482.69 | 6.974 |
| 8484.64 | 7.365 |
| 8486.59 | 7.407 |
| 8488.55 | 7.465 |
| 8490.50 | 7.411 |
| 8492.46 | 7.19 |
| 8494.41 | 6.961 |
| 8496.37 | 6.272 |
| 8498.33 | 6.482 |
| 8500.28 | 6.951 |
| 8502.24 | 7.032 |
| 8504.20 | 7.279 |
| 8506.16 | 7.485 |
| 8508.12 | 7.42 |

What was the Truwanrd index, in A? 8474.88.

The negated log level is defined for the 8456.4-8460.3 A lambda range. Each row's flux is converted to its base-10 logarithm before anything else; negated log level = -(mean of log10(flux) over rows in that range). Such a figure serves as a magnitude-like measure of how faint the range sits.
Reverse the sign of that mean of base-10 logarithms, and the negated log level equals -0.888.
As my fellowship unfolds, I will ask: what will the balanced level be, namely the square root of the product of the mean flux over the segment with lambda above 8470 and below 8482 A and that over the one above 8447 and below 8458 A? 7.28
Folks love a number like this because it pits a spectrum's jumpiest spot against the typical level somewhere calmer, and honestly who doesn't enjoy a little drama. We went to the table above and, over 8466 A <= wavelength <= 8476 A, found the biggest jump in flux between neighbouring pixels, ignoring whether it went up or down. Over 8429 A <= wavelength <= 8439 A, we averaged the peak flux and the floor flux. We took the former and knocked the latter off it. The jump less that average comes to -7.14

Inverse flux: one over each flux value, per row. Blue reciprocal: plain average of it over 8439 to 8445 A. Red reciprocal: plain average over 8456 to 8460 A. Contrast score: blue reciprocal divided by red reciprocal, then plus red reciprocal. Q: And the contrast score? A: 1.16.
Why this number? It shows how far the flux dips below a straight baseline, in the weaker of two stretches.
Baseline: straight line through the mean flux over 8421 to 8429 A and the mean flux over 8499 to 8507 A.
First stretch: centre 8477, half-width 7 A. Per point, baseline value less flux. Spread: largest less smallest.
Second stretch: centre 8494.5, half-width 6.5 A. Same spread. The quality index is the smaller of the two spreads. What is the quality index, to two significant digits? 1.1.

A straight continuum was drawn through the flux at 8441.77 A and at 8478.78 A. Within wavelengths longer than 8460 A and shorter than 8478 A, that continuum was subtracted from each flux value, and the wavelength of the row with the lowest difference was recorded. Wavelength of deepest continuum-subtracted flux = 8467.08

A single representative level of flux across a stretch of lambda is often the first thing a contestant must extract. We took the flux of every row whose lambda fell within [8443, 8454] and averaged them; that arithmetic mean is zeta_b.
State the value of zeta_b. 7.4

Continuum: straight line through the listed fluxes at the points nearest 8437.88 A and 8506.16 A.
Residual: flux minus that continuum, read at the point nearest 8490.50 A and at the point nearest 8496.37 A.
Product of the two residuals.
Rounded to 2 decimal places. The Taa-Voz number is 0.05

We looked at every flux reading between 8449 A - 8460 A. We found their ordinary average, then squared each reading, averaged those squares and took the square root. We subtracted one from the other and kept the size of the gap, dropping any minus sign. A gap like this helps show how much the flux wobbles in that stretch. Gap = 0.003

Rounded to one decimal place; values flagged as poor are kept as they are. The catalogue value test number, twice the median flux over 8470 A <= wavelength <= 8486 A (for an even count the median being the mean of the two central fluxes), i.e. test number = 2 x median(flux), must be 14.5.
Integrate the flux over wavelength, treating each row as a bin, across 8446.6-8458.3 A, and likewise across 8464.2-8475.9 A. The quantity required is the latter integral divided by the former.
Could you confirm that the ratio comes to 0.96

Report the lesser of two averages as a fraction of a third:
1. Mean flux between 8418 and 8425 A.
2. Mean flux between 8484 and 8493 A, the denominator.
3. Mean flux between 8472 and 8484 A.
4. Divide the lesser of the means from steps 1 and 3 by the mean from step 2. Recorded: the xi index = 0.96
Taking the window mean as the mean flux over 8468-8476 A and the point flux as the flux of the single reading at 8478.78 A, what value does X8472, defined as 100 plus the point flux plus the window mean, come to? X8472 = 114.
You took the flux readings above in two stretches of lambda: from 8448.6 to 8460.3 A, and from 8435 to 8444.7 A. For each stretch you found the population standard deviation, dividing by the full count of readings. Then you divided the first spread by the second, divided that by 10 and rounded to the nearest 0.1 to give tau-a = 0.1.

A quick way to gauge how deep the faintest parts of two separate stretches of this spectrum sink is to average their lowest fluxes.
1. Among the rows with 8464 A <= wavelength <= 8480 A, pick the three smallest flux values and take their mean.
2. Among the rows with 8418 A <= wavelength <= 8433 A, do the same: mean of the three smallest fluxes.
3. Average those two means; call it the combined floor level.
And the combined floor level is 7.26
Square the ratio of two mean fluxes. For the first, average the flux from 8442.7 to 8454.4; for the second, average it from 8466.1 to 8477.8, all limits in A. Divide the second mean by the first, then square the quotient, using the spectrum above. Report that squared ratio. 0.95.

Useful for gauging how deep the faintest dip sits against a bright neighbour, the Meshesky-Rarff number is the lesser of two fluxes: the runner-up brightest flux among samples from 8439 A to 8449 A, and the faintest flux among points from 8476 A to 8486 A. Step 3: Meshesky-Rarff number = 6.38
